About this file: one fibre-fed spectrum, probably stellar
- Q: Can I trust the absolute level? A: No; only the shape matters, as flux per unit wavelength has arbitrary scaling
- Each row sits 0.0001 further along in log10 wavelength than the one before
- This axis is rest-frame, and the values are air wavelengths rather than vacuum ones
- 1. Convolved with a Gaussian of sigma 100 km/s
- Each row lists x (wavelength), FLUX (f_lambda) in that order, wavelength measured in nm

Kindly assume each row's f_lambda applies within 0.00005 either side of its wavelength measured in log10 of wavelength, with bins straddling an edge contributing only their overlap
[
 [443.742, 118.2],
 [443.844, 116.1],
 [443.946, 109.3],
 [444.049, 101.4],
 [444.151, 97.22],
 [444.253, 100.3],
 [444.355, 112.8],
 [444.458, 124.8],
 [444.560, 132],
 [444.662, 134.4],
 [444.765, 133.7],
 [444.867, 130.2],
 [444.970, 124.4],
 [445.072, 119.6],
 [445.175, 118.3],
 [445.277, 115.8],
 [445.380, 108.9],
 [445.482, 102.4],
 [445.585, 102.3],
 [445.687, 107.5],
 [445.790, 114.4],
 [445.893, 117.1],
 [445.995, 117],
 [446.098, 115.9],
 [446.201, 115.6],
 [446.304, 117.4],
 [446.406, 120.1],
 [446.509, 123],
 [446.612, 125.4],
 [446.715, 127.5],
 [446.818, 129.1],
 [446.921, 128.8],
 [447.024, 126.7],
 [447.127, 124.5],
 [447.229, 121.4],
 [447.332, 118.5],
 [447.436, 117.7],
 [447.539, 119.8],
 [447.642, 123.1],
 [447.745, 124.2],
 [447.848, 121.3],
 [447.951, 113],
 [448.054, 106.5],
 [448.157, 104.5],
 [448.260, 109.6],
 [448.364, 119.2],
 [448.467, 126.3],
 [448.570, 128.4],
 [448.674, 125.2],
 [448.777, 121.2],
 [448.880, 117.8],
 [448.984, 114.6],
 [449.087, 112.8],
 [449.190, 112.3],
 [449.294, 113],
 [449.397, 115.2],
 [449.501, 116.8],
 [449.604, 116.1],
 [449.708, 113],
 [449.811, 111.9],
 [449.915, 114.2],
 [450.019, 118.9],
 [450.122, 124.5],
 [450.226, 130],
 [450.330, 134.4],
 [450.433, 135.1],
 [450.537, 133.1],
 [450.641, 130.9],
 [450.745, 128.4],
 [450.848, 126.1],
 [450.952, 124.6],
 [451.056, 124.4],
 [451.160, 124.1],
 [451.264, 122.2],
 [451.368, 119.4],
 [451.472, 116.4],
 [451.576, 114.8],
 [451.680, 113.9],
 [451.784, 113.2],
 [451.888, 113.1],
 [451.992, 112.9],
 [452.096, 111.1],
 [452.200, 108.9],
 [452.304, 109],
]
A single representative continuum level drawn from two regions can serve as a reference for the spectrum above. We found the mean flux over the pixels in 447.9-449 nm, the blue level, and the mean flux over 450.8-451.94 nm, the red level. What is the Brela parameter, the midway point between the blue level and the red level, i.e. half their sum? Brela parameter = 118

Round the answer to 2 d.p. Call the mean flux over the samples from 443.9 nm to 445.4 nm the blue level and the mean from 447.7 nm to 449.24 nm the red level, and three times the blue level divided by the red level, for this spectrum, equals 3.01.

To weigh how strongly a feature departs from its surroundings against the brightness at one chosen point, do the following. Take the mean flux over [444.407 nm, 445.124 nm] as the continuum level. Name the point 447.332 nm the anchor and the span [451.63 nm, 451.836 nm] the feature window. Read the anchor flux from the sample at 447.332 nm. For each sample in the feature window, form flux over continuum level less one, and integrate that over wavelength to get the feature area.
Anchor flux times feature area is -3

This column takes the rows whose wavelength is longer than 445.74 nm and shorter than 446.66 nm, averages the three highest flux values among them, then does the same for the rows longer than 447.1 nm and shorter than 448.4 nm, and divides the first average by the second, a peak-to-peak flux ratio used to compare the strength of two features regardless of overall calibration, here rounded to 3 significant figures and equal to 0.991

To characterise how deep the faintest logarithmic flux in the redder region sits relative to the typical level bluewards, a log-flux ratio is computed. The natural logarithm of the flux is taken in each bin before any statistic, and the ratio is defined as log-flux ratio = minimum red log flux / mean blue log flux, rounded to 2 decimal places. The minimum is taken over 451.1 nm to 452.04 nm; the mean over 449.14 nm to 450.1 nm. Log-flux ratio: 1.00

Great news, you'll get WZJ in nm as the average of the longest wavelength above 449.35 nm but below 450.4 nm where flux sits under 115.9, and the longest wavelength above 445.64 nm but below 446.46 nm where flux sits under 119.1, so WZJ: 448.11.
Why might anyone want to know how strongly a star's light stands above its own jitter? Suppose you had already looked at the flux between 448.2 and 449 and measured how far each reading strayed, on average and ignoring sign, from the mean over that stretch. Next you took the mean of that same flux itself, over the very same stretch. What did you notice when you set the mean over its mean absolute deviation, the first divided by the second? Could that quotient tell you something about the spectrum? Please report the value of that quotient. 24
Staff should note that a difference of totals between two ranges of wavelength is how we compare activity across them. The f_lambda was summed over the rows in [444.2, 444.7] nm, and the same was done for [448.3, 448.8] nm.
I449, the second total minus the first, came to 16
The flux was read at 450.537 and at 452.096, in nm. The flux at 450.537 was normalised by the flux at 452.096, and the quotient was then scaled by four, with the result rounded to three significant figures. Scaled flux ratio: 4.79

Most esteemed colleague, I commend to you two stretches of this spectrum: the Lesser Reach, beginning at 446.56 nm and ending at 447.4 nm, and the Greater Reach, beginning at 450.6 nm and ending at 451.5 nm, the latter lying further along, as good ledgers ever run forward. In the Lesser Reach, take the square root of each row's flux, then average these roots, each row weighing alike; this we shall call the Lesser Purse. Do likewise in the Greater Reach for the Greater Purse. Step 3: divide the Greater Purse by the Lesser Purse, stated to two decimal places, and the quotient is 1.00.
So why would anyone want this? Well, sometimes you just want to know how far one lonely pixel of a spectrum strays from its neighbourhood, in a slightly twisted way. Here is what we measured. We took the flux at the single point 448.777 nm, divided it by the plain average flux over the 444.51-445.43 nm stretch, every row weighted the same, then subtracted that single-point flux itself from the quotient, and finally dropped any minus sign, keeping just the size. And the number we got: 120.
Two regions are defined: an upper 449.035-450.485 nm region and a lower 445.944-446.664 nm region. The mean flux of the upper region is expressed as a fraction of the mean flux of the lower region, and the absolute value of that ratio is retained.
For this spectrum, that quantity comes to 1.000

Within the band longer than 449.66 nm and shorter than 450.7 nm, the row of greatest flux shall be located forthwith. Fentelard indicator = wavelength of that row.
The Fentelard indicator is 450.433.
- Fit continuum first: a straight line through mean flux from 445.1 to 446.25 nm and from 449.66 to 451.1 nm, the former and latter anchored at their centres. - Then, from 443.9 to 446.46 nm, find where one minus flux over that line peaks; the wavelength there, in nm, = 444.151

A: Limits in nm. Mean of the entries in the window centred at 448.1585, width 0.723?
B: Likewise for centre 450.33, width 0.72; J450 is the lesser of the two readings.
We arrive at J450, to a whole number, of 114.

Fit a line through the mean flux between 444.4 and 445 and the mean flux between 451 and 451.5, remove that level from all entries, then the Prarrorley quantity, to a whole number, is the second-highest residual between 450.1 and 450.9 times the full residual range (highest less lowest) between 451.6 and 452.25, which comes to 51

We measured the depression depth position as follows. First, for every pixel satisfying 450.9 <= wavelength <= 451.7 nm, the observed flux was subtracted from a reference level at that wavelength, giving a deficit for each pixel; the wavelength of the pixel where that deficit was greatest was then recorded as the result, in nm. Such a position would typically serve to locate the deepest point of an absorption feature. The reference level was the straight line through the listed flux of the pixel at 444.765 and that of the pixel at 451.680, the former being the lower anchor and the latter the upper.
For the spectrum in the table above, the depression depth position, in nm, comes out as 451.680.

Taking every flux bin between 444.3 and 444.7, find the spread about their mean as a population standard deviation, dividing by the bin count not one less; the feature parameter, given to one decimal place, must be 8.4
